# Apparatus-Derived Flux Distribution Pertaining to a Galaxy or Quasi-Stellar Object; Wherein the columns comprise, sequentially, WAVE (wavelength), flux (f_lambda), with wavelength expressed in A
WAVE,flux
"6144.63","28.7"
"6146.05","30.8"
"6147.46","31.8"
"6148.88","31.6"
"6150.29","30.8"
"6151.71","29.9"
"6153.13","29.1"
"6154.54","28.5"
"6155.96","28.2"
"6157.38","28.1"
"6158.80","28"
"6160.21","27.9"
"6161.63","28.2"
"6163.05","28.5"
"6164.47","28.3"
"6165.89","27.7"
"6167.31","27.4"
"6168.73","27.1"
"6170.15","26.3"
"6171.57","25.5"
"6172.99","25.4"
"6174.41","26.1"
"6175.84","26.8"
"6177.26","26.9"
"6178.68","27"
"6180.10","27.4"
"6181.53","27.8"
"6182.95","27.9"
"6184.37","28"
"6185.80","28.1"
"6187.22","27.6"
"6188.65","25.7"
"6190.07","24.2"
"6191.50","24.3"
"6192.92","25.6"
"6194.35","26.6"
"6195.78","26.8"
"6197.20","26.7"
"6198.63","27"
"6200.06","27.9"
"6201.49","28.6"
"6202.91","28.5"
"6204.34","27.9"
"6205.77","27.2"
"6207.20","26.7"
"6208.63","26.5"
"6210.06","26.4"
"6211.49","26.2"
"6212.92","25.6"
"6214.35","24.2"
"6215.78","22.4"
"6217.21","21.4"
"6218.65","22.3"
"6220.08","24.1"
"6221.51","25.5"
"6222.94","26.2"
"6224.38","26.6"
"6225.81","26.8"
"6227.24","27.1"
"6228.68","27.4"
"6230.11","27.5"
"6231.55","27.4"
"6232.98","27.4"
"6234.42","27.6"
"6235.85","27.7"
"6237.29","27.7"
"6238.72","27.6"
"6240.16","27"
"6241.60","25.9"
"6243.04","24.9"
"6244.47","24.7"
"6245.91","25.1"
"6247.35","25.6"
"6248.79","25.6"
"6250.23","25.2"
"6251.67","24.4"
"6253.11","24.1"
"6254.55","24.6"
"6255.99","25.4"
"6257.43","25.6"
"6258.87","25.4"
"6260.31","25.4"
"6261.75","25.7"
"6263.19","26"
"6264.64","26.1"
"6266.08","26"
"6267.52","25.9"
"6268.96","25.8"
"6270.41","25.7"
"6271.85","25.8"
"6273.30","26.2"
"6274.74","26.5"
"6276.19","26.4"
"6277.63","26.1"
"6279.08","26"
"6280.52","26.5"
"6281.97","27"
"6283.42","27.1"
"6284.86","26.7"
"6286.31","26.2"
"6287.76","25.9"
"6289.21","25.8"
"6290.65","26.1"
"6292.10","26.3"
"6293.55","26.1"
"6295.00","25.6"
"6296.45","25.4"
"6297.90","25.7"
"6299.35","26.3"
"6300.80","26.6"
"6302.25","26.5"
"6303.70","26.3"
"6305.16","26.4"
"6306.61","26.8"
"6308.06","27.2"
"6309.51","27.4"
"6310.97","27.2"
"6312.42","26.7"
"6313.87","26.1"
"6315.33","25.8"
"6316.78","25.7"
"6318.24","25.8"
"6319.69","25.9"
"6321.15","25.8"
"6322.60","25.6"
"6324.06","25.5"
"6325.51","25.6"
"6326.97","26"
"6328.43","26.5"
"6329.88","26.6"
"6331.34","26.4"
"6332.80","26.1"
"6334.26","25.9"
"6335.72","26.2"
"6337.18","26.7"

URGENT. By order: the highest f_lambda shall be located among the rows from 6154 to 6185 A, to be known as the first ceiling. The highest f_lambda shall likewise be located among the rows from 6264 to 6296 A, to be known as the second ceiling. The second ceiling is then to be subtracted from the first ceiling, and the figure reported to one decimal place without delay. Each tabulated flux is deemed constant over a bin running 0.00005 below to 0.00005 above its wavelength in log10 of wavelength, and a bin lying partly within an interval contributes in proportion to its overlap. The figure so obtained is 1.4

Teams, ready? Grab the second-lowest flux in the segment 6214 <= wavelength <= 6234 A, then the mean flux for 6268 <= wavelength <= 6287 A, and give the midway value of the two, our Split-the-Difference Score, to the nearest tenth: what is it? 24.3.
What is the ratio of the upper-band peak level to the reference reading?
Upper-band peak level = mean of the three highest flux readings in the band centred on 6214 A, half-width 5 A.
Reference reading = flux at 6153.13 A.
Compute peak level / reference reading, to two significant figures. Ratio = 0.90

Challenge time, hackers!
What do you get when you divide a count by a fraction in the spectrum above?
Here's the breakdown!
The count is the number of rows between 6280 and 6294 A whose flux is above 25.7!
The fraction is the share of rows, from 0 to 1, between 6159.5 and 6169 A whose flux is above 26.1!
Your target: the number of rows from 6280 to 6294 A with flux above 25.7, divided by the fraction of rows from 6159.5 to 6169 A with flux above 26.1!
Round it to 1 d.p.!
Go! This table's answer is 10.0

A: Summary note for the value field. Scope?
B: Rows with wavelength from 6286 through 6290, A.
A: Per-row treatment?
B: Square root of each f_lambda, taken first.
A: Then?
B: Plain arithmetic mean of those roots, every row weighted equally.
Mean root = 5.10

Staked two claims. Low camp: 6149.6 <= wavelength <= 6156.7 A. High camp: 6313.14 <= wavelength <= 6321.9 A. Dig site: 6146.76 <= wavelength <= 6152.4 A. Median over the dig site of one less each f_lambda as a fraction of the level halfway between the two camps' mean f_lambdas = -0.13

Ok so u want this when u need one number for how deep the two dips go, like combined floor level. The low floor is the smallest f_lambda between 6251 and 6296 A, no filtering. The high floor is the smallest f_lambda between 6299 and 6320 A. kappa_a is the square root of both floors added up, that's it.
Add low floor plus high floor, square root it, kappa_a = 7.06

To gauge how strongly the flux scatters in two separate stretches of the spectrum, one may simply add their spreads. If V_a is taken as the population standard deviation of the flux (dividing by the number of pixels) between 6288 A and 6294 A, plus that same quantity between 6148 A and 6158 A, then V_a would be 1.4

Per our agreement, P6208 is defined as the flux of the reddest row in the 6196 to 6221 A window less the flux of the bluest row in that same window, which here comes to -2.6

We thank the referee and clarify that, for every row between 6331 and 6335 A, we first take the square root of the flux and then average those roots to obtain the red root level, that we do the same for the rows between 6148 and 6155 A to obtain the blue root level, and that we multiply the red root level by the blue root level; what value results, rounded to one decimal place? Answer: 28.0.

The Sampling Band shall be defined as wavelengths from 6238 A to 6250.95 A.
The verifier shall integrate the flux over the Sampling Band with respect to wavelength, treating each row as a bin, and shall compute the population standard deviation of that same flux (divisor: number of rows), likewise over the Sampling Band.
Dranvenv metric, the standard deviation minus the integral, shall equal -332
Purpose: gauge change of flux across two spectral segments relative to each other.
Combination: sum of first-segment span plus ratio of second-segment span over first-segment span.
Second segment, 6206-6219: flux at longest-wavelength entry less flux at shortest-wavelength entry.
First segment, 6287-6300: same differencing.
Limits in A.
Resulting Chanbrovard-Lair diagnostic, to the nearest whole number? -11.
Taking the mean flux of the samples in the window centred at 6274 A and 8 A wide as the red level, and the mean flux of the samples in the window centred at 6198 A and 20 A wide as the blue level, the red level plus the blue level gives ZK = 52.8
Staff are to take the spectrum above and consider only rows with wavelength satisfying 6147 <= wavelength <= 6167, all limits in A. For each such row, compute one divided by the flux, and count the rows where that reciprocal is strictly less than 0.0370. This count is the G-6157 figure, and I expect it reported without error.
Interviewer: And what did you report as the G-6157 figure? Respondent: 14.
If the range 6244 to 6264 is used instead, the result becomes 0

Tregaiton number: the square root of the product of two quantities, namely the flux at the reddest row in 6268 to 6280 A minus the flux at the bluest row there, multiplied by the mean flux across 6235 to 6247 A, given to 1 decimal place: 2.3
